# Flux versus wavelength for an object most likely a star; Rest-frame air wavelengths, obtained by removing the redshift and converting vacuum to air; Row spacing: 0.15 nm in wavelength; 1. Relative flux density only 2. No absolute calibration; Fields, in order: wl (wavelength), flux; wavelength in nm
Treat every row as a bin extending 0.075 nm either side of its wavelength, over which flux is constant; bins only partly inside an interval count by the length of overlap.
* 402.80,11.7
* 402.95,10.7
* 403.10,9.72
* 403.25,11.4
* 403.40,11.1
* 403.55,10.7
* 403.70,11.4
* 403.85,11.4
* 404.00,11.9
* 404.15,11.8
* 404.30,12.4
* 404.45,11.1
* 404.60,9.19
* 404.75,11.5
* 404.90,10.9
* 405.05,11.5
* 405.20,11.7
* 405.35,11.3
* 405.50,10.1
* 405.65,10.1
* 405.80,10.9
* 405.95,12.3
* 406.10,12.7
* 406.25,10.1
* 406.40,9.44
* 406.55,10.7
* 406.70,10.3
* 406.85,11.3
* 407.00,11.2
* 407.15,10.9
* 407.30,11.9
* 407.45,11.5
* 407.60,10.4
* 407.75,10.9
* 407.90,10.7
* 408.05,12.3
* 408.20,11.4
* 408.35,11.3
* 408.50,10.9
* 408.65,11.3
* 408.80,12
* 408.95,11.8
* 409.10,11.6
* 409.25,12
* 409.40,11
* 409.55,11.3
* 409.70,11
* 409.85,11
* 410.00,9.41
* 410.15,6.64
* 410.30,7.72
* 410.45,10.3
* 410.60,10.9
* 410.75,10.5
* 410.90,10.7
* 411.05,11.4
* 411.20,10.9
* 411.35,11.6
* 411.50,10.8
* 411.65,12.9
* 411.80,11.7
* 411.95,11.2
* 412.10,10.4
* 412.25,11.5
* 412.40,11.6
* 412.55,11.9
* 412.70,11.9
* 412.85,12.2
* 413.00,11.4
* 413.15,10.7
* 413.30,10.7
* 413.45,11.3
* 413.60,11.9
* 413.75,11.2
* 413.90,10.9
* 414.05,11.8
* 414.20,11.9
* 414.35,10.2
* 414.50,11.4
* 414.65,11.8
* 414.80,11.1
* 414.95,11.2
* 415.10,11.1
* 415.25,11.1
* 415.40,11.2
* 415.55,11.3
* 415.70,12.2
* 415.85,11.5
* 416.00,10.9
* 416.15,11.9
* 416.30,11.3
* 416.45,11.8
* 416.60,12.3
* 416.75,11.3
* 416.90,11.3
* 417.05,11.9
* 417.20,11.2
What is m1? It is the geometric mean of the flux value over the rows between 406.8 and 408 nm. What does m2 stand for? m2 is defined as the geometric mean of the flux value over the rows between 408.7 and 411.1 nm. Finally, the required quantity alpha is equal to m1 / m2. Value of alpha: 1.06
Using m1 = 11.1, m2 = 10.5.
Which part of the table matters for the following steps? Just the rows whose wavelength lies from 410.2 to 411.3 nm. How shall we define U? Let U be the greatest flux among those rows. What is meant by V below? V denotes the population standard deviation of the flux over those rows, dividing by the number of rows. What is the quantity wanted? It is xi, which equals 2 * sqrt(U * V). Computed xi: 7.1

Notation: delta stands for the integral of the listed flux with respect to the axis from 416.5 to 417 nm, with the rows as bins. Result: 5.83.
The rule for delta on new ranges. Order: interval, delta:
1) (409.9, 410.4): 4.10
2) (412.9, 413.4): 5.51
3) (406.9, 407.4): 5.67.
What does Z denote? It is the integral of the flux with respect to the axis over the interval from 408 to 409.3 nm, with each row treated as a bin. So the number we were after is 15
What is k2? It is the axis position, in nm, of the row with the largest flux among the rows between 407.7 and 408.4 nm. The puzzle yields 408.05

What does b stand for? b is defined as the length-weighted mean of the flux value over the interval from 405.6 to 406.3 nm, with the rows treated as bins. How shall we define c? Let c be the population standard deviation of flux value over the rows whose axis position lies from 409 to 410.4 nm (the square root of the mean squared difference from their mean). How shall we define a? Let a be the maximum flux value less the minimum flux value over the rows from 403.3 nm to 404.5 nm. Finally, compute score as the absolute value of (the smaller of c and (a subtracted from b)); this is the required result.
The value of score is 1.8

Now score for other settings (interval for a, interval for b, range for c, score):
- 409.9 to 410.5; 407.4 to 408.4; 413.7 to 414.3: 0.4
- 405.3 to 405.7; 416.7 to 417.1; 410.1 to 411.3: 1.6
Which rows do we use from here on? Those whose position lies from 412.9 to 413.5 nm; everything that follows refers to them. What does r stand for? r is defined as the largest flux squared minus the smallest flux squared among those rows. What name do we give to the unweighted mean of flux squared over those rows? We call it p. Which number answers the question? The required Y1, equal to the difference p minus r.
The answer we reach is 106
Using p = 122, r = 15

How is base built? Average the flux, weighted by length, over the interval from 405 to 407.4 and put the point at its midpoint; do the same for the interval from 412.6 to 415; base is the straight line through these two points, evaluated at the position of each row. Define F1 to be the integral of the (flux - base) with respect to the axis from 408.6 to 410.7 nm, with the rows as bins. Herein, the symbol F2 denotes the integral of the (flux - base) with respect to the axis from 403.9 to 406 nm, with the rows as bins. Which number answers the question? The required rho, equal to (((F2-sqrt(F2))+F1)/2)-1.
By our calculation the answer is -1.76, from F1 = -1.3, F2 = 0.44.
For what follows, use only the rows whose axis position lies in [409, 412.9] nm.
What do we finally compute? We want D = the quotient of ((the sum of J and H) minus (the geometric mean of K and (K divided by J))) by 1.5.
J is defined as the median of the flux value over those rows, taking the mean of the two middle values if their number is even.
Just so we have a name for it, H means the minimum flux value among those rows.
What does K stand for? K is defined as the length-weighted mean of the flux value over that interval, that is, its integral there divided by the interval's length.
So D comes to 9.6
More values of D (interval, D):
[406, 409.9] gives 11.6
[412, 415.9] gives 12.1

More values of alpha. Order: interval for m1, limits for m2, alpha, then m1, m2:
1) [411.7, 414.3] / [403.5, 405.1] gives 1.02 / 11.4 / 11.2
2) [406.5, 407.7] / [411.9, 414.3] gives 0.97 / 11.0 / 11.4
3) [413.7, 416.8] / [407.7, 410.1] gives 1.01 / 11.4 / 11.2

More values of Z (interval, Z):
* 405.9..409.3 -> 38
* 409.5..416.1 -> 73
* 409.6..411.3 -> 17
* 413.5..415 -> 17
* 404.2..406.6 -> 26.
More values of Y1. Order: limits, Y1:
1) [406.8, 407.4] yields 106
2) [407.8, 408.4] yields 94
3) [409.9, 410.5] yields 13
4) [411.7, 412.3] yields 97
